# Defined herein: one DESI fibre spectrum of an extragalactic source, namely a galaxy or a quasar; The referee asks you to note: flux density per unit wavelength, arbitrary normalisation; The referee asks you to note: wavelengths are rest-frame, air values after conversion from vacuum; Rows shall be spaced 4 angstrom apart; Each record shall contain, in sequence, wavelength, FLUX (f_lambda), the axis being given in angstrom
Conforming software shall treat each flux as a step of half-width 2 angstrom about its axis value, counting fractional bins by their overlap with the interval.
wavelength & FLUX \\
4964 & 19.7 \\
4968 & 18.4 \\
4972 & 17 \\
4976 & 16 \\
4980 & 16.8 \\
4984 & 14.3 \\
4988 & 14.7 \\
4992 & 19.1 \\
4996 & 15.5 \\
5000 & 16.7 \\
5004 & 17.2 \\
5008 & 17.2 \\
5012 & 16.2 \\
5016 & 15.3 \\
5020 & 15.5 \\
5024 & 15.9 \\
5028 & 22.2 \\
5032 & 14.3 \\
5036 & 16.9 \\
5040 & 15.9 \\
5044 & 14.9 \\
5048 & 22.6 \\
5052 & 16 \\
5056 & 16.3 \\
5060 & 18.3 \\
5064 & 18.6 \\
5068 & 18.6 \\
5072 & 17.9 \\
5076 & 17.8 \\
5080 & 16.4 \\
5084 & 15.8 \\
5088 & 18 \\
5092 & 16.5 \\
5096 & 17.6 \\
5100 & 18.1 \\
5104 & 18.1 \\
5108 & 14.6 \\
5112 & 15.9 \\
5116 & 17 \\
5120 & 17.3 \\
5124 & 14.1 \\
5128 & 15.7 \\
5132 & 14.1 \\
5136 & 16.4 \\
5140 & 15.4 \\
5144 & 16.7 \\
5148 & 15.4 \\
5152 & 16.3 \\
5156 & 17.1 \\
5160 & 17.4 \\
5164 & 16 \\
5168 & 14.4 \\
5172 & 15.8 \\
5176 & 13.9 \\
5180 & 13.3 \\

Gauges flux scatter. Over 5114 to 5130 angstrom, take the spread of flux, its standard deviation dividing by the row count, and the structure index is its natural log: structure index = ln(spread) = 0.2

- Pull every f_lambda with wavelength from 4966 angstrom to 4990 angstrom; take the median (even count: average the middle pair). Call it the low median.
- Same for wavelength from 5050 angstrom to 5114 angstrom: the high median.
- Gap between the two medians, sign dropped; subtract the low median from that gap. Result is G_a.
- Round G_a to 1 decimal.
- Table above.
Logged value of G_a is -15.1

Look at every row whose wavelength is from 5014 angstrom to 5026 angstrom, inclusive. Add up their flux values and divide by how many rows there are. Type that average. 15.6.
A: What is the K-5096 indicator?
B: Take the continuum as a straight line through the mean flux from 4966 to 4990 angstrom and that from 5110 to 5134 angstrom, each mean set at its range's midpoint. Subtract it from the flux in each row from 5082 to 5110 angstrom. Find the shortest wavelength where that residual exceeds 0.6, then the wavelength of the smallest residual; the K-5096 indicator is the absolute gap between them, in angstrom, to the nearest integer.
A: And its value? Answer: 20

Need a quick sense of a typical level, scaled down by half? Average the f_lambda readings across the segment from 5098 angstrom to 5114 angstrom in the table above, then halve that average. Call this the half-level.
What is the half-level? 8.3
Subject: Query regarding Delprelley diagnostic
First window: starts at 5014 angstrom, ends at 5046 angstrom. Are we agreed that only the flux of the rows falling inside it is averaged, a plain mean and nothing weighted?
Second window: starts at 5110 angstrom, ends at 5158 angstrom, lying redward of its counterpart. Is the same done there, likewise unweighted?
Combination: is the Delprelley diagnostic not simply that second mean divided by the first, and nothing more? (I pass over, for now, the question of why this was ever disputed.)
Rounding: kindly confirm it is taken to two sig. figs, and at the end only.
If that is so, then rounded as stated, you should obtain 0.97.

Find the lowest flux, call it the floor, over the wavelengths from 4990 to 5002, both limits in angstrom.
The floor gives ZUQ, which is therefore 15.5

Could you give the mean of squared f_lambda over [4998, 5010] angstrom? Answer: 290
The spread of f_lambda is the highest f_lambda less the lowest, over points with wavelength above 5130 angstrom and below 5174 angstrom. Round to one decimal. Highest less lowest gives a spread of 3.3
